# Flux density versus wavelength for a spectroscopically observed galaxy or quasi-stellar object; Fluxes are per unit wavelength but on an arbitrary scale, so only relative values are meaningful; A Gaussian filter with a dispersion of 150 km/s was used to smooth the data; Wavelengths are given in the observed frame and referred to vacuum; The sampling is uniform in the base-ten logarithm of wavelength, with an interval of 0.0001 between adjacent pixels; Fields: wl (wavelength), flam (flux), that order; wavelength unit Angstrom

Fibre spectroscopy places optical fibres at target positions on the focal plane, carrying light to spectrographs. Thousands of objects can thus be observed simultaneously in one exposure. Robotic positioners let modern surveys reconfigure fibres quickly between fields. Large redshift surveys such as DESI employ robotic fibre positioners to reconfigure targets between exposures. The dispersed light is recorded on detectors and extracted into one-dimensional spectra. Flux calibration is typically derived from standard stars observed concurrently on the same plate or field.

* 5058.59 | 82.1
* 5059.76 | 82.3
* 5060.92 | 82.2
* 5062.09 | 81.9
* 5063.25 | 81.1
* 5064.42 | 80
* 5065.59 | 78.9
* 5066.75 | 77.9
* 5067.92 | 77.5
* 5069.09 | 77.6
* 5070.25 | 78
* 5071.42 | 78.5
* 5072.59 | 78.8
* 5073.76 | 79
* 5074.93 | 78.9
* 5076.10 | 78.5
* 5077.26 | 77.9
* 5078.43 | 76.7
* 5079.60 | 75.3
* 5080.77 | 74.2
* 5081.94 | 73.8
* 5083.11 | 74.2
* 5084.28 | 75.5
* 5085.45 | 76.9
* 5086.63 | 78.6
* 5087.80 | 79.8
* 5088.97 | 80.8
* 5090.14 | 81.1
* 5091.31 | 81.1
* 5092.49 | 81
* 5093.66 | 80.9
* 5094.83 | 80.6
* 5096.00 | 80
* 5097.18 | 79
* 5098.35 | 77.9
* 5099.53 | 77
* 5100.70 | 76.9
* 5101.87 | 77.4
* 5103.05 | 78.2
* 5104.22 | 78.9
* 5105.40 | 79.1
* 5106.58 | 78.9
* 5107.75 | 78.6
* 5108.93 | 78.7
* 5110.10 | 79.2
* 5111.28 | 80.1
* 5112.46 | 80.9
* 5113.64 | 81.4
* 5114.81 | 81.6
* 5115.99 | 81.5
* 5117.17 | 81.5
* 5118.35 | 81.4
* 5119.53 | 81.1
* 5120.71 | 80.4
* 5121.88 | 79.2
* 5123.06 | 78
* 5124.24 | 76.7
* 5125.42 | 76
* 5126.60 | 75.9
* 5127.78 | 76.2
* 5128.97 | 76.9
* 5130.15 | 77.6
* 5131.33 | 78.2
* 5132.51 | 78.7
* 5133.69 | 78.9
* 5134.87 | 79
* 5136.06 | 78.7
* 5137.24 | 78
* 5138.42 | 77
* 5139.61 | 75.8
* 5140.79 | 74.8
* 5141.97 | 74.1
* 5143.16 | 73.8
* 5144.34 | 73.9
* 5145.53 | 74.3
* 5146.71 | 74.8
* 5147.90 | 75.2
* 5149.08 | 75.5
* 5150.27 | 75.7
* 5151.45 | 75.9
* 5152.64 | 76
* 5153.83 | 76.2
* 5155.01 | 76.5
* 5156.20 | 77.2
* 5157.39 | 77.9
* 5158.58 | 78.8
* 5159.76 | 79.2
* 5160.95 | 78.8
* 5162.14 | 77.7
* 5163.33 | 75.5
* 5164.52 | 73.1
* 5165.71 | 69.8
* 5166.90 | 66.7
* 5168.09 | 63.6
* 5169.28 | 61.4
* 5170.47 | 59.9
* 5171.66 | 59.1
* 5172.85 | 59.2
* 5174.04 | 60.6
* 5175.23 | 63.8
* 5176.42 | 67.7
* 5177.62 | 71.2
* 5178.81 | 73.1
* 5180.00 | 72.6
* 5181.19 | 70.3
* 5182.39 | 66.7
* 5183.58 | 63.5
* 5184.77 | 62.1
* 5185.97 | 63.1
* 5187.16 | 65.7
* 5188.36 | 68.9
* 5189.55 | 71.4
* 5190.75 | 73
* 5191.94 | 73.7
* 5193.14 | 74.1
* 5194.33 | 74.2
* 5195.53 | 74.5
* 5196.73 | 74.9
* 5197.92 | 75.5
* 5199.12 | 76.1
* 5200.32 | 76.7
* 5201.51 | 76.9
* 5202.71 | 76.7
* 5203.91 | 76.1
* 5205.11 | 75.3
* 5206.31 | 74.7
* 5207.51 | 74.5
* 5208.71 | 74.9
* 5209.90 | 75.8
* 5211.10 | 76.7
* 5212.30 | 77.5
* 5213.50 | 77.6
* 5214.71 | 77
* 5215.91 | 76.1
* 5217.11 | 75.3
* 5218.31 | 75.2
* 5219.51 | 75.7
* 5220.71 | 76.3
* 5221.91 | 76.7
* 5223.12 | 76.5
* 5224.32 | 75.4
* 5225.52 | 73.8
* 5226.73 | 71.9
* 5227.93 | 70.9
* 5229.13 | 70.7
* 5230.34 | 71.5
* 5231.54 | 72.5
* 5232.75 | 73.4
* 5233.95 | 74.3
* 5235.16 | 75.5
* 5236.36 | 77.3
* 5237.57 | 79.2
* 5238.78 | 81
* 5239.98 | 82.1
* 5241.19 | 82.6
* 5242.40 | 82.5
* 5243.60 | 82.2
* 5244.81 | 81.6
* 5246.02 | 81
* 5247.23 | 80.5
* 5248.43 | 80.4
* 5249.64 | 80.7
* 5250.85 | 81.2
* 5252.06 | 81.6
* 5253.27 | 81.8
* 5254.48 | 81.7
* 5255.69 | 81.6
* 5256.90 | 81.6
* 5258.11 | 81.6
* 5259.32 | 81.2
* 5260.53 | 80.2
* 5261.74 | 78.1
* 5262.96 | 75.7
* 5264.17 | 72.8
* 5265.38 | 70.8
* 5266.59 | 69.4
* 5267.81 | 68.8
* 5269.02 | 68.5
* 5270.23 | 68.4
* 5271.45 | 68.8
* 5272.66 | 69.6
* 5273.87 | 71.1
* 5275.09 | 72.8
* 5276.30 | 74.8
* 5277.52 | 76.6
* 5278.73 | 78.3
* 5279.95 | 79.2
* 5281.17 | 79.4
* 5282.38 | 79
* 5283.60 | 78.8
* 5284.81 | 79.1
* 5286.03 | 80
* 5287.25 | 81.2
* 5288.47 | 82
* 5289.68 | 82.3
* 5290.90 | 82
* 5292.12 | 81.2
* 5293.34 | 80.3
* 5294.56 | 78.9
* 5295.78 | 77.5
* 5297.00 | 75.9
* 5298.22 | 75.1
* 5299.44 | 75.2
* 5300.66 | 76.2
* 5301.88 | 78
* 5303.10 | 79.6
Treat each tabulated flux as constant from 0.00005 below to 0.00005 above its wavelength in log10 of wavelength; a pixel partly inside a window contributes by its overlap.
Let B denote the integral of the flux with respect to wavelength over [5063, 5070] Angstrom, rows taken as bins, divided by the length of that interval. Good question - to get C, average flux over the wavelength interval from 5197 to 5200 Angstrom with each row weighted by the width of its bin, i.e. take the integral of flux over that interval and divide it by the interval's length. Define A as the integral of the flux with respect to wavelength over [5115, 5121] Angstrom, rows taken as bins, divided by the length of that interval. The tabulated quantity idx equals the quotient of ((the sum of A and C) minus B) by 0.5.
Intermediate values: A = 81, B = 78.7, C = 75.8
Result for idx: 157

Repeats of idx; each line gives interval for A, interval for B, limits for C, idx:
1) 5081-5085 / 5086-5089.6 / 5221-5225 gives 142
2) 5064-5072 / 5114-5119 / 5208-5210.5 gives 145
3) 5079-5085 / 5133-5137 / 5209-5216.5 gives 145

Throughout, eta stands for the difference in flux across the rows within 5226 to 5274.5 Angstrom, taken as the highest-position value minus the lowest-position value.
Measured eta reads -1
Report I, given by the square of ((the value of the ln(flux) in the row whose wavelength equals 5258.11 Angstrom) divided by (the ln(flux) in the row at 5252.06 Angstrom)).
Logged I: 1.000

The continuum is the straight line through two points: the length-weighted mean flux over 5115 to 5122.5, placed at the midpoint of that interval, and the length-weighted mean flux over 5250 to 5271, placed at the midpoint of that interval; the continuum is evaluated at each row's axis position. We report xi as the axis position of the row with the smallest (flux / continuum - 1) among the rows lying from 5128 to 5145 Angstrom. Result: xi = 5143.16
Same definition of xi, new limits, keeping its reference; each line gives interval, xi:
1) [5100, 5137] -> 5126.60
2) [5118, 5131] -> 5126.60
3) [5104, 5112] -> 5107.75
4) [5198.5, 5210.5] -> 5207.51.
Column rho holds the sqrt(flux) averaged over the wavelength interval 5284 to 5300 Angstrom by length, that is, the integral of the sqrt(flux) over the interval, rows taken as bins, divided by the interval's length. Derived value 8.90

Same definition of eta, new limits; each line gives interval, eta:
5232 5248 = 7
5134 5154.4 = -3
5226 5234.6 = 2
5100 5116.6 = 5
